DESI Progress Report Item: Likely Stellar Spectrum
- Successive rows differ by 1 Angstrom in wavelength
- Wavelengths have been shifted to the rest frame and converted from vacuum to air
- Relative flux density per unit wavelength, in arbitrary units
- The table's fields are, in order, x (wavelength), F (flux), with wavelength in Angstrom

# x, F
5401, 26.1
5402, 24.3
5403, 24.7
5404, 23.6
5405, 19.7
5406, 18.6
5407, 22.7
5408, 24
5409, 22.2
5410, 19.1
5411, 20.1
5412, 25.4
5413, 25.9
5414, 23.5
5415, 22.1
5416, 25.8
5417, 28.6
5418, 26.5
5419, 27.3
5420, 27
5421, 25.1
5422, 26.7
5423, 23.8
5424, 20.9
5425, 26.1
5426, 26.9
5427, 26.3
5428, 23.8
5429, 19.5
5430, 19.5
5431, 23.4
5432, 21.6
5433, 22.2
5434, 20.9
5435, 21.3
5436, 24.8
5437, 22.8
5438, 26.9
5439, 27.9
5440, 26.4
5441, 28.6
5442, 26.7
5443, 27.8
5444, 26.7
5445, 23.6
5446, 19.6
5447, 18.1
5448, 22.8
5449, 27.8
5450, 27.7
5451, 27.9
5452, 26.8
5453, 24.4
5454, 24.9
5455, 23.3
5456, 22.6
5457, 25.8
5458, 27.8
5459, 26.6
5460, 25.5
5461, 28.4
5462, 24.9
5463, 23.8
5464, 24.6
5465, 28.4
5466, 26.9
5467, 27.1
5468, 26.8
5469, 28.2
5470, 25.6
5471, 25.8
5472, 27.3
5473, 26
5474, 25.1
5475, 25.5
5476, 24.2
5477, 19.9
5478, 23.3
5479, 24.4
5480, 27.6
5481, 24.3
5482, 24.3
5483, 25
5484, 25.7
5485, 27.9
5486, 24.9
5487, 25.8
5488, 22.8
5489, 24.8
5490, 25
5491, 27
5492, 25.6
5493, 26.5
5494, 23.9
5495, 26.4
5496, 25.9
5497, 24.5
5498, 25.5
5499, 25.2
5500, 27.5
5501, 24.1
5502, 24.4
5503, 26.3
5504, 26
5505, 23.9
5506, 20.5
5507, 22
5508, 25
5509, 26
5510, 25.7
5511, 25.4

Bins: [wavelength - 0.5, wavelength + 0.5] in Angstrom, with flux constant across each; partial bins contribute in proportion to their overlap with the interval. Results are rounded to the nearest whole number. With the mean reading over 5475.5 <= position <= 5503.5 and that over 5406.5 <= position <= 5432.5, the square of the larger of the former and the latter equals 630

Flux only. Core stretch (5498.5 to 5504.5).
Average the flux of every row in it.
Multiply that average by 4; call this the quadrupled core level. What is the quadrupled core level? 102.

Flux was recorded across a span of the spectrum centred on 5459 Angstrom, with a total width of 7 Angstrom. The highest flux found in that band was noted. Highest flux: 28.4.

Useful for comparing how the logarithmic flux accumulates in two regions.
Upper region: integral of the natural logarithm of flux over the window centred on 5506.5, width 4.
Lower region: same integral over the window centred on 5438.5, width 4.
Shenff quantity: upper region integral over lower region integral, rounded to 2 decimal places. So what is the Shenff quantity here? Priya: 0.96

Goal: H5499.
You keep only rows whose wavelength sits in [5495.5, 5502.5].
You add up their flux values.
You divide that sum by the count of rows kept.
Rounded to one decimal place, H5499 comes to 25.3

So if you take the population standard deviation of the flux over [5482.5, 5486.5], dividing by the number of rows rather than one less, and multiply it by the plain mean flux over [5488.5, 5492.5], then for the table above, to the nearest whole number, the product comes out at 31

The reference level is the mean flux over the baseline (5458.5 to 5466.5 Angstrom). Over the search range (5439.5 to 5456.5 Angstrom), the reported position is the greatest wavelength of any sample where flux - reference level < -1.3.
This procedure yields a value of 5456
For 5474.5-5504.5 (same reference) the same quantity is 5502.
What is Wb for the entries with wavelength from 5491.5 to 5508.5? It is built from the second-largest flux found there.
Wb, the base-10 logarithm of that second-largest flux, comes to 1.42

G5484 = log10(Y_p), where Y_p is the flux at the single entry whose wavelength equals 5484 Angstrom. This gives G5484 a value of 1.41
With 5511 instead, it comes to 1.40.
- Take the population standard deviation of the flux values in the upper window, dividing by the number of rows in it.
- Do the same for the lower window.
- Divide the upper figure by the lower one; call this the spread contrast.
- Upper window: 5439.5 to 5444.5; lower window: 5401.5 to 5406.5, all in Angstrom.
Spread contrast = 0.33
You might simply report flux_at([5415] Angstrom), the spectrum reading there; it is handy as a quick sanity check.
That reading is 22.1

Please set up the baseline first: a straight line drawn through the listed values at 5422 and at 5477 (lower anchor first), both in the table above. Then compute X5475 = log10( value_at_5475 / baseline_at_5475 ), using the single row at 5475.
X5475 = 0.10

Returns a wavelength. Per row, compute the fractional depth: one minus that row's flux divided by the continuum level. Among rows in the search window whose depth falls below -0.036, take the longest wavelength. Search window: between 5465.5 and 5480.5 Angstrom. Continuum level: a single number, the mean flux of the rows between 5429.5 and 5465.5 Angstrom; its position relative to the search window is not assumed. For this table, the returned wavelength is 5480 Angstrom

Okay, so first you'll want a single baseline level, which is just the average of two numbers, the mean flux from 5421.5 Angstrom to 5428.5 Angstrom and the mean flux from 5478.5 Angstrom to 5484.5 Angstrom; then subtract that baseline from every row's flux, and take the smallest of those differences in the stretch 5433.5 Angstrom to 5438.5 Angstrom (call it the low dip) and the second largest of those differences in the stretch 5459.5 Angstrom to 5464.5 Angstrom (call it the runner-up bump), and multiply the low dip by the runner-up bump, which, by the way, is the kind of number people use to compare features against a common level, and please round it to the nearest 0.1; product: -1.8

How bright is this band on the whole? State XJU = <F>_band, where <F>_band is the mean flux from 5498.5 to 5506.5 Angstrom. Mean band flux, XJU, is 24.7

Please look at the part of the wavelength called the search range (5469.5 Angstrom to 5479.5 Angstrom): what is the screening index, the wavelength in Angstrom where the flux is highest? 5472 Angstrom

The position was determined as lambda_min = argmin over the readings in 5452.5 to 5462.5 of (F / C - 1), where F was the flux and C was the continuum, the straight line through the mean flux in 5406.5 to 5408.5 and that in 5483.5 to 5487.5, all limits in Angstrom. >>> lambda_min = 5456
